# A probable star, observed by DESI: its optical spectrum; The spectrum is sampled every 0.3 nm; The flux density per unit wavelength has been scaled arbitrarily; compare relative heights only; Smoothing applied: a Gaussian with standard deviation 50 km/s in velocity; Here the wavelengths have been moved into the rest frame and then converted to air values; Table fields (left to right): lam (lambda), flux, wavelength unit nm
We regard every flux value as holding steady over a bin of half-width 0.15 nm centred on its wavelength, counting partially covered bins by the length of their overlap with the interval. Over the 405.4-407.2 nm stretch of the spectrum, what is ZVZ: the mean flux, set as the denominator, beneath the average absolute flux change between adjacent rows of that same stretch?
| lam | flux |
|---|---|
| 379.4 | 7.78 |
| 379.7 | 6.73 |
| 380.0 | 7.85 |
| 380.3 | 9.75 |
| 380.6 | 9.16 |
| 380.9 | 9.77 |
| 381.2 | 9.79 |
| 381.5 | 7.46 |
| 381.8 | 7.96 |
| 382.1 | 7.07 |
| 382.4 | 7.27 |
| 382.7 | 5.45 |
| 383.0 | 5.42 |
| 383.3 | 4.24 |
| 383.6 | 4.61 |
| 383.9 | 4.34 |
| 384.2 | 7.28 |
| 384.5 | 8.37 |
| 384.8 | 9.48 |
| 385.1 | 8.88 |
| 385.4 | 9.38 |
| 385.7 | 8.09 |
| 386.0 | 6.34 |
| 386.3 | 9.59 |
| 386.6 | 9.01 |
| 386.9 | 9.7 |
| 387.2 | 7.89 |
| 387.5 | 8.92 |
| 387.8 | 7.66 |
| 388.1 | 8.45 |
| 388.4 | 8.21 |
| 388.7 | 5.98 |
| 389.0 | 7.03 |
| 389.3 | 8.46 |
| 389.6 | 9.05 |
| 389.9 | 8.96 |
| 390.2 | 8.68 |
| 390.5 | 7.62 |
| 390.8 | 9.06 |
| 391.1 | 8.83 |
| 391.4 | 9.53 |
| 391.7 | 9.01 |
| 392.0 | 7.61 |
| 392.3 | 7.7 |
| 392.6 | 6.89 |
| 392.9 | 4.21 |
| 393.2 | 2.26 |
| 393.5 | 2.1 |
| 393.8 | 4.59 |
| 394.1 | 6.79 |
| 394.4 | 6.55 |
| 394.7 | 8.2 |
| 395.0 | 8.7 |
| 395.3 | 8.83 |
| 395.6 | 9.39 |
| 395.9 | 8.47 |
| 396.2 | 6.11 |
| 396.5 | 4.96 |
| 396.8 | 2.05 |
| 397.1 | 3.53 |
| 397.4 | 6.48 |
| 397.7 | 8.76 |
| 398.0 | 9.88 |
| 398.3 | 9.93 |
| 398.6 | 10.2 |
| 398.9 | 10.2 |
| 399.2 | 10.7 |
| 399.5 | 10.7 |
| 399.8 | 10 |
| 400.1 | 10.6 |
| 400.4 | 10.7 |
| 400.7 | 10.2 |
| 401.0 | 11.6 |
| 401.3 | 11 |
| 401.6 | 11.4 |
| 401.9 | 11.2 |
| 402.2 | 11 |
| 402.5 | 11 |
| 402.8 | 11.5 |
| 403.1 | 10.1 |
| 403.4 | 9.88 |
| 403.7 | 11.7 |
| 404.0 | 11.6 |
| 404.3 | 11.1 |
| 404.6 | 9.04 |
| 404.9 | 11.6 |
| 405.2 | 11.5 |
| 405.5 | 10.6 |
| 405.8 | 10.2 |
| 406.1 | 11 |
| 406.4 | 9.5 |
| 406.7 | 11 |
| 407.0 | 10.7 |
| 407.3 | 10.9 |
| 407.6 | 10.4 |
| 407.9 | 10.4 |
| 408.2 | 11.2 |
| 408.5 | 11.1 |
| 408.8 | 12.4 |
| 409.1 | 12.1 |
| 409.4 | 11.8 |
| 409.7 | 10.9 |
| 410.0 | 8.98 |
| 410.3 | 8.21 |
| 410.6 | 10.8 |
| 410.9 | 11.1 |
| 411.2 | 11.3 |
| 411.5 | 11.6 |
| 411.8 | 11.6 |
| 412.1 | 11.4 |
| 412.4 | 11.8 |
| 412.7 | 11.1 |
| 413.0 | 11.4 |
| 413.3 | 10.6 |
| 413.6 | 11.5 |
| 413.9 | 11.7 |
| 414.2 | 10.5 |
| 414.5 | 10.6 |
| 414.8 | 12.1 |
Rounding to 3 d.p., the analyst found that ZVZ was 0.086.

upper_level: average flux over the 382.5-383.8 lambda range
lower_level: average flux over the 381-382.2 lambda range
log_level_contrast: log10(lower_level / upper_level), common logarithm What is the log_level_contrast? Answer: 0.21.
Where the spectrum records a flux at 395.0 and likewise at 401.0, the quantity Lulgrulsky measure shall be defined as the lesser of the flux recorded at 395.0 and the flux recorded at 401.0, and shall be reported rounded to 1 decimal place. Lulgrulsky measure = 8.7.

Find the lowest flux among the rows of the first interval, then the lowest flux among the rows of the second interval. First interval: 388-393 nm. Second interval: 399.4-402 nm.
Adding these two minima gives 14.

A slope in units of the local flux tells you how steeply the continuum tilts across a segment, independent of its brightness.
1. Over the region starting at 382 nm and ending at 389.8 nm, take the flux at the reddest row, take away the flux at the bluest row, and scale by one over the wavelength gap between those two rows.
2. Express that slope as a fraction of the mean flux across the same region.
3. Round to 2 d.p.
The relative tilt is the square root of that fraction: 0.19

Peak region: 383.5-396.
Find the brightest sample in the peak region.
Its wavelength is 386.9 nm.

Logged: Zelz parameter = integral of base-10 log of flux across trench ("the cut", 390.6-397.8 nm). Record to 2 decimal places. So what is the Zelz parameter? 5.65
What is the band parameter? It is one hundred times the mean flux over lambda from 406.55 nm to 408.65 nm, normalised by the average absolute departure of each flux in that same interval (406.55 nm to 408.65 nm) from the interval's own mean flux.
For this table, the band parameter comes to 4014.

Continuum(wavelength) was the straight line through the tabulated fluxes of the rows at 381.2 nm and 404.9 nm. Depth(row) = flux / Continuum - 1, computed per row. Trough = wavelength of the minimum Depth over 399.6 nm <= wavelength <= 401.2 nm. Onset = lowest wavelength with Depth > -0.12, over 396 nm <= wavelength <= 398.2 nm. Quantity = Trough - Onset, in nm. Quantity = 1.80 nm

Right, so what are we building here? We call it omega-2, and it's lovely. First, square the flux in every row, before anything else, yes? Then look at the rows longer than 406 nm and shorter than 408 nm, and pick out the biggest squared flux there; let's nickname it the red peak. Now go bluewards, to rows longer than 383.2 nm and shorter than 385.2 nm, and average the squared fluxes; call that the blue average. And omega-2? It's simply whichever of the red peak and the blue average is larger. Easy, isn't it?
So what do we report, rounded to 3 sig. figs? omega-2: 121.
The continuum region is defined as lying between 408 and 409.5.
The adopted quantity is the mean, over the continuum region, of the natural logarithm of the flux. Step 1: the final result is 2.46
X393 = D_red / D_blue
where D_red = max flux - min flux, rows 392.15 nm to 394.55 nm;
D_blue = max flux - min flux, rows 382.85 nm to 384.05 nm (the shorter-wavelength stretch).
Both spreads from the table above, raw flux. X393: 4.7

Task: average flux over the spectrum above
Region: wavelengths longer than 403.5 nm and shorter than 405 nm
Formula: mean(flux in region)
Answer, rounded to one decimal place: 11.0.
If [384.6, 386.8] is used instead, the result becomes 8.7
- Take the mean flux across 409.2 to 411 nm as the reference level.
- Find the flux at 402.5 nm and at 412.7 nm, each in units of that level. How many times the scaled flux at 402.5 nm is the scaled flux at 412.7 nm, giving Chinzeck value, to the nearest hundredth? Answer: 1.01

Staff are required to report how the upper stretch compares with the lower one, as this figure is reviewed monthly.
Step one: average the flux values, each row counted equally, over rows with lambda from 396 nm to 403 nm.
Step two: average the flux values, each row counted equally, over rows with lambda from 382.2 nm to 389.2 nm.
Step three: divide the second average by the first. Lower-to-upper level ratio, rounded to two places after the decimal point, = 0.80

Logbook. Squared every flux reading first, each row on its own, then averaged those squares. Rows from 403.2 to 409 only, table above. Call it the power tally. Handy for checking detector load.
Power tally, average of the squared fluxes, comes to 118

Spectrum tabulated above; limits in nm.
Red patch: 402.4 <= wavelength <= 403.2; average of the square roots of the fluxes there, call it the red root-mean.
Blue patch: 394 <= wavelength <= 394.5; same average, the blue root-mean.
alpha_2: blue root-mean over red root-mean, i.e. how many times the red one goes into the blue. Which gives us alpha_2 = 0.78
